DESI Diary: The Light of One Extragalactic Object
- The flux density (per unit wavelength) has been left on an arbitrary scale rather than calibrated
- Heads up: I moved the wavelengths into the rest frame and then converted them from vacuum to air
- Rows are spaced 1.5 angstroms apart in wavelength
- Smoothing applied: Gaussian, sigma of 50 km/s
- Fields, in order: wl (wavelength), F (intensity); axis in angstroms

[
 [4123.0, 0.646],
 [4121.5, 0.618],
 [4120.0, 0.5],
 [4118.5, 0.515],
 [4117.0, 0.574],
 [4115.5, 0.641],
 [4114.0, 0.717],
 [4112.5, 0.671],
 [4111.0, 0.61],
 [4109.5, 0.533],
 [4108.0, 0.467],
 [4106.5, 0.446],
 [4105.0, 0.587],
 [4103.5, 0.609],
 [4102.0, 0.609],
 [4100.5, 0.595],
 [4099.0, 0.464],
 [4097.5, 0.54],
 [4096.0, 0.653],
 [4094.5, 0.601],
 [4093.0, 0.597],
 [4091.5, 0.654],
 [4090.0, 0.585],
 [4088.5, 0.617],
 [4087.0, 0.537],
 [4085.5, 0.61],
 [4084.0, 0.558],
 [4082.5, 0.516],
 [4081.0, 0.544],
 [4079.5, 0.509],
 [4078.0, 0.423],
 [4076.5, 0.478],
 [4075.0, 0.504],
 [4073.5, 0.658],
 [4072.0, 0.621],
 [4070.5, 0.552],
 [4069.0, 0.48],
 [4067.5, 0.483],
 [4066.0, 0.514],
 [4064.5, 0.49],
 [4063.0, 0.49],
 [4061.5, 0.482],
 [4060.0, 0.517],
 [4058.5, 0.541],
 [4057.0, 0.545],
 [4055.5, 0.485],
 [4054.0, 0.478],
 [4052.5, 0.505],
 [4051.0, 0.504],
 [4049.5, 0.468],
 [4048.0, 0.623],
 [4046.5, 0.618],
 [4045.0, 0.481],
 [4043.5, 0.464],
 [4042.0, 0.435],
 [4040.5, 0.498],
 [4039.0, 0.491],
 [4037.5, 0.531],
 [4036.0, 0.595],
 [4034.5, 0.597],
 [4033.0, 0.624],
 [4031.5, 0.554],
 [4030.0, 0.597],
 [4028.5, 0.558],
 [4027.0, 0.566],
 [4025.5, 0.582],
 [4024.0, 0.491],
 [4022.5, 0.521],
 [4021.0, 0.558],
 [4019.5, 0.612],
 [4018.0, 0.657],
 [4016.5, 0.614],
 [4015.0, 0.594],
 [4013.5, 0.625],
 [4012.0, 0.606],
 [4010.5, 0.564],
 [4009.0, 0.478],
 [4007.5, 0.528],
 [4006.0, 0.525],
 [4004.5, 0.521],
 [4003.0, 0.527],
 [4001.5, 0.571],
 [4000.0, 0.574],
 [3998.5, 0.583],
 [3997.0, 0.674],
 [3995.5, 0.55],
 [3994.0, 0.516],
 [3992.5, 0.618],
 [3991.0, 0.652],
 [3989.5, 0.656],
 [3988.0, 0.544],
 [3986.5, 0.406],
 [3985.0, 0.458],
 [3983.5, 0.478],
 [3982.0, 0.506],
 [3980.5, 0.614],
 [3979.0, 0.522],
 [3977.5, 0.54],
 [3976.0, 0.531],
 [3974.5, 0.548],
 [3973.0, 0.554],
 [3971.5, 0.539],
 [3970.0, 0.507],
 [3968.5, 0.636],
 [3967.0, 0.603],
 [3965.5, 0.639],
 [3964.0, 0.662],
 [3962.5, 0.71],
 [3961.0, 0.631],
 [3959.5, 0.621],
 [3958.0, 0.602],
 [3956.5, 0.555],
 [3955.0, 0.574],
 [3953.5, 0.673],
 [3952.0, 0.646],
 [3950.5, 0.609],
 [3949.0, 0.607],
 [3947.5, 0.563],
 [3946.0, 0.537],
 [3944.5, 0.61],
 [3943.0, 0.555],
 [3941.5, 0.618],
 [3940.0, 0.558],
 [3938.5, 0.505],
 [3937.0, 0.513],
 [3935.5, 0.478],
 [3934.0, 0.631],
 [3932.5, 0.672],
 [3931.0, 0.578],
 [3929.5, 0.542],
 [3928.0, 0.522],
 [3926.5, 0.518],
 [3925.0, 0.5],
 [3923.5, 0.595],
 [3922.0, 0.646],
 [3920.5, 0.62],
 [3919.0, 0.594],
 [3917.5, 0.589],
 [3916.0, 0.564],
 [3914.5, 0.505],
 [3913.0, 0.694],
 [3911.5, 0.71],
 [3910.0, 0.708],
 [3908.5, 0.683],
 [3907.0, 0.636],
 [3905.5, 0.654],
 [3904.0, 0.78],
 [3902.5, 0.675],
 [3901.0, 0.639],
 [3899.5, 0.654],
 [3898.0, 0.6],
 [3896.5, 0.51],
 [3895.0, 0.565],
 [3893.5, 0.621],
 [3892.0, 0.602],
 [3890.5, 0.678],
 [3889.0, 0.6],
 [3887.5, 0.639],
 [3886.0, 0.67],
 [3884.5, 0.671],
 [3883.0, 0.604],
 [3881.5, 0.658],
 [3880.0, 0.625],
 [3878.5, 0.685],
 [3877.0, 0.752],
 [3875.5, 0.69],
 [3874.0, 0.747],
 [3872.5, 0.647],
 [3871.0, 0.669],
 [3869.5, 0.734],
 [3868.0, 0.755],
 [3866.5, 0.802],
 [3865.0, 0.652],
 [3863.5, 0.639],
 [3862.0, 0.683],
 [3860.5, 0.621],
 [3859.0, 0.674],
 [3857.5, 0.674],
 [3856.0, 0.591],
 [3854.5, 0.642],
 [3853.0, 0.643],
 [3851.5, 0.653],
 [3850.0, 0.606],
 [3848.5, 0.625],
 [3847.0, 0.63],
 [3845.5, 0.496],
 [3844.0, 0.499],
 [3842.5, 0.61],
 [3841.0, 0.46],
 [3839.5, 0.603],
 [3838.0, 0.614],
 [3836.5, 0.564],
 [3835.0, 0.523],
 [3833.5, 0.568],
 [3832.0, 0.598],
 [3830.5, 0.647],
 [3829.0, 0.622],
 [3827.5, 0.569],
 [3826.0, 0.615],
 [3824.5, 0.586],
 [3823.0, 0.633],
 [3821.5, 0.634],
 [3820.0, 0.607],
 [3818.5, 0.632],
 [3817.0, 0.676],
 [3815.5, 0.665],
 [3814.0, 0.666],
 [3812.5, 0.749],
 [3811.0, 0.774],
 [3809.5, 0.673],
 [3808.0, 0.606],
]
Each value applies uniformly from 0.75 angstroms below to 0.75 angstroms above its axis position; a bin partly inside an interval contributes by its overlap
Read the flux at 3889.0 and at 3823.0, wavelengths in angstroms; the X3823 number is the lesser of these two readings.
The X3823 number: 0.60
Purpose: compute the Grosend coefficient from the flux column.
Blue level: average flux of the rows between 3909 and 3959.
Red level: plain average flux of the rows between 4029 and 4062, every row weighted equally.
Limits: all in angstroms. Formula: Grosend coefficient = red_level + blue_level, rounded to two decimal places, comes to 1.12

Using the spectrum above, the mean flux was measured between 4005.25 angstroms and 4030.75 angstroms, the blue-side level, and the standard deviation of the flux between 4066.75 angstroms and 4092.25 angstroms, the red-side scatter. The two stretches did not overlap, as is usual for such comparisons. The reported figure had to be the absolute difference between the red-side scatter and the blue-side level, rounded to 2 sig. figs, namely 0.50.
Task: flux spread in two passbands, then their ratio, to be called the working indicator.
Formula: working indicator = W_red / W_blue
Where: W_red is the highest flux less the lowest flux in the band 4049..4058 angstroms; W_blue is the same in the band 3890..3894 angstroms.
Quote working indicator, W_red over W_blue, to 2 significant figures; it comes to 1.0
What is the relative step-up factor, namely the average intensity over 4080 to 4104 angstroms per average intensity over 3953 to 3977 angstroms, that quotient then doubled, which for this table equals 1.94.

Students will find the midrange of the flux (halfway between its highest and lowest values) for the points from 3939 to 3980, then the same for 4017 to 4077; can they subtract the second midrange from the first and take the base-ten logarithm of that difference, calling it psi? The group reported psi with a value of -1.2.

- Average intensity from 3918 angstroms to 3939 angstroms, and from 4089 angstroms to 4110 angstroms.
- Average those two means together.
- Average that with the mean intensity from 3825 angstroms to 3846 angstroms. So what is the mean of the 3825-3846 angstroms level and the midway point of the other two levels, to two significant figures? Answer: 0.57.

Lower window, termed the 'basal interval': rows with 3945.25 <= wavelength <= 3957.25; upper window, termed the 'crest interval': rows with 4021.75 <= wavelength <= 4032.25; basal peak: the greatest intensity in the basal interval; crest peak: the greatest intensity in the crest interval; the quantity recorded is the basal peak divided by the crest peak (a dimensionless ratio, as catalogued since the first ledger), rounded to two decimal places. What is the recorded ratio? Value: 1.13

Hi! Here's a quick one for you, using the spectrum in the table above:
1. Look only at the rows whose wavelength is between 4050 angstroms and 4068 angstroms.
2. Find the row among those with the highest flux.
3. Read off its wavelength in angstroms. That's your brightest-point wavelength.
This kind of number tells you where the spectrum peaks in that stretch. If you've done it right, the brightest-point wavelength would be 4057.0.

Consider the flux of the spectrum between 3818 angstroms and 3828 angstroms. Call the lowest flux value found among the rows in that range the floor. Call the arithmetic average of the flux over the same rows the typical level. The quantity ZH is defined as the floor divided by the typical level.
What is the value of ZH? 0.931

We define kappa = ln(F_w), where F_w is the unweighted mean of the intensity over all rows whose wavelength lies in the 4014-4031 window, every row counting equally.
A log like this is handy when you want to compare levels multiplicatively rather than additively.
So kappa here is -0.549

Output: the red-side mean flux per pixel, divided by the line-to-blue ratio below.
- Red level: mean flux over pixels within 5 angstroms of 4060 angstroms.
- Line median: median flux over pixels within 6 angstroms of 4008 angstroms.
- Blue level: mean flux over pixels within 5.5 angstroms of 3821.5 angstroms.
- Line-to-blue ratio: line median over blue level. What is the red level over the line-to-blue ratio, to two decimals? 0.60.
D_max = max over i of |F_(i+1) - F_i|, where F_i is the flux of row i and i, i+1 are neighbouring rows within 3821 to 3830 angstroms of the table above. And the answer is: 0.05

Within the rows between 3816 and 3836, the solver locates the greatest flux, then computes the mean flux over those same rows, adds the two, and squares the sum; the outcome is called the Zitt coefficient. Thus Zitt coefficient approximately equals 1.65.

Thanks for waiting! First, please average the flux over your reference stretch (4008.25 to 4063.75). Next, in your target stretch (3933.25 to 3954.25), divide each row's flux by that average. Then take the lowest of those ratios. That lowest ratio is 0.88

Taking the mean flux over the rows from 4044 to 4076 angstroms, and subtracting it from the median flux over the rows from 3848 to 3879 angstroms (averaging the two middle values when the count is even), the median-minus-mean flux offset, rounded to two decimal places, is 0.14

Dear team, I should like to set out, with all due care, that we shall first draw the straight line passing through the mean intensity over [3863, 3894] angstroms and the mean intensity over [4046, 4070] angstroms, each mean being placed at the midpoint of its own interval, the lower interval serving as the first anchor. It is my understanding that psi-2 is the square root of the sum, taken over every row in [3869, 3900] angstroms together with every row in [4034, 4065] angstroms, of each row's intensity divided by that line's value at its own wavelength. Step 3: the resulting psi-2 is 6.42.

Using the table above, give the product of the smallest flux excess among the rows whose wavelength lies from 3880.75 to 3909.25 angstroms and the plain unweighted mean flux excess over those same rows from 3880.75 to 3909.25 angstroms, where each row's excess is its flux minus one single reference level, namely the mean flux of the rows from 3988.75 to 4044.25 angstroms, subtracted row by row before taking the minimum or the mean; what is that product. -0.0041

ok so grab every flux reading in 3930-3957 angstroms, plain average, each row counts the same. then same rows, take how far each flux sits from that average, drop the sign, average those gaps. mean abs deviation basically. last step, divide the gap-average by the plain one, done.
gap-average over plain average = 0.078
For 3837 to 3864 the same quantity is 0.073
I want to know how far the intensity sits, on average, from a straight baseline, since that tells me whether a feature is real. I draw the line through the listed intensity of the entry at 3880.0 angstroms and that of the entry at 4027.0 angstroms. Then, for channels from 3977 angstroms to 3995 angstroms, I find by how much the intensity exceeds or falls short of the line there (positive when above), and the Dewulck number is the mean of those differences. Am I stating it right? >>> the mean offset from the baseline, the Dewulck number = -0.040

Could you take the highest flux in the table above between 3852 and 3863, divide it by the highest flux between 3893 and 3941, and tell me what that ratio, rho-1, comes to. 0.88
